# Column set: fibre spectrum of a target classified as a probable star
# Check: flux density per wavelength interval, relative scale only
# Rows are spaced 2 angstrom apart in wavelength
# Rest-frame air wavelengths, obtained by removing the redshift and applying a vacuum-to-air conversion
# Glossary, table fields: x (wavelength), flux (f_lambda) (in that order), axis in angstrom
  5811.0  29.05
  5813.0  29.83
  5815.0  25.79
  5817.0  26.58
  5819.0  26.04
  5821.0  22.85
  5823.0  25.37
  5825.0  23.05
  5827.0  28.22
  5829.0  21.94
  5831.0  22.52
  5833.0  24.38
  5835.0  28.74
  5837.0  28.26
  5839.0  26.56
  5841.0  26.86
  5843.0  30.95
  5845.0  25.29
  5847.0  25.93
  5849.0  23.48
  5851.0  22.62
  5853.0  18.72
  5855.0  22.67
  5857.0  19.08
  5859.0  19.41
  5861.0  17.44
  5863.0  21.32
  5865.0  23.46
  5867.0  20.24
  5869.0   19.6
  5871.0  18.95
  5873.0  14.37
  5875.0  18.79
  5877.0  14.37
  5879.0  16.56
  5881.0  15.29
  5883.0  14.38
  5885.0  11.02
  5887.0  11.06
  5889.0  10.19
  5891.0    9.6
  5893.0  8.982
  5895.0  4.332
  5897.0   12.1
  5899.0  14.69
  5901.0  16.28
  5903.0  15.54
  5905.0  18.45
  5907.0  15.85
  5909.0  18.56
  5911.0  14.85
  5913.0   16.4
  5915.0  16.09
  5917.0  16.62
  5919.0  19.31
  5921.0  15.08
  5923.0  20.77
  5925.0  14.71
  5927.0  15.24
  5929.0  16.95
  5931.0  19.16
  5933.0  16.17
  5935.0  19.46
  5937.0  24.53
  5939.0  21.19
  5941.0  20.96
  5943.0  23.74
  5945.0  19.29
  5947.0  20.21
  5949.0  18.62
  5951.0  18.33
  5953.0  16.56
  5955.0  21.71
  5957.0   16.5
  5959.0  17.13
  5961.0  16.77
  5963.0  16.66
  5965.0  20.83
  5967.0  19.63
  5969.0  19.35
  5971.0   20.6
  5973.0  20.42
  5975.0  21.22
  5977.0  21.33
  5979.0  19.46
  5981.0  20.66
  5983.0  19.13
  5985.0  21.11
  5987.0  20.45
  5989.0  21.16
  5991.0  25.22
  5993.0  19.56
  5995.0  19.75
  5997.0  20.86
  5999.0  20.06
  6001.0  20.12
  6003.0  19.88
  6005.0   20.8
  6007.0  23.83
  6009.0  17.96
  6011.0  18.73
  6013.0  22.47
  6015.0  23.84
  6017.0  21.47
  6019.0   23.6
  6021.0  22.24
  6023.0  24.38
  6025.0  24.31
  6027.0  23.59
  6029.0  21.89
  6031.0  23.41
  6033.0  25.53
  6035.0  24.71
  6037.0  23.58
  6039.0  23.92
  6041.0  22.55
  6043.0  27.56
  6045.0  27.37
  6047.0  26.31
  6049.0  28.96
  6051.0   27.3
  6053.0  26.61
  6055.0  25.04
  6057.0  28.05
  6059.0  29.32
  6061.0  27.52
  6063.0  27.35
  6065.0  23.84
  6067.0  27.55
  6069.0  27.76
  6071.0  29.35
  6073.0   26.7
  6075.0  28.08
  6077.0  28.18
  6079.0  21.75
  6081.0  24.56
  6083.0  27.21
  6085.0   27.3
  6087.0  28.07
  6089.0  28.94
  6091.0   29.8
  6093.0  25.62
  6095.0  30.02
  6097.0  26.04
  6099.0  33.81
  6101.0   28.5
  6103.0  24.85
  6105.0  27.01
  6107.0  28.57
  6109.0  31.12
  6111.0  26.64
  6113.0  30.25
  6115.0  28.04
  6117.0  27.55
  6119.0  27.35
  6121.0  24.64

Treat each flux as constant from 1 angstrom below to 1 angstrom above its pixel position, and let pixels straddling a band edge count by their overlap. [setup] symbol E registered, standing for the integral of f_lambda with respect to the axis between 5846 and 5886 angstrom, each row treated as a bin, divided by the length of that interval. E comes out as 18.9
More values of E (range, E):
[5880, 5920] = 14.0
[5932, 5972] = 19.4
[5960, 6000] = 20.2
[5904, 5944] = 18.2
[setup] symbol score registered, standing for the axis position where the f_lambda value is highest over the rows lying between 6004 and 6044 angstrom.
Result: 6043.0 angstrom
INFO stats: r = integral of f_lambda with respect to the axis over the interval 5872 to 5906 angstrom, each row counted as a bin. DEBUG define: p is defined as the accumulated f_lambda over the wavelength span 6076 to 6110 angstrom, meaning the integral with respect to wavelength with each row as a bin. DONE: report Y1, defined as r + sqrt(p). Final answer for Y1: 483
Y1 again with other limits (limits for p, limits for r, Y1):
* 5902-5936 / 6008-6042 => 800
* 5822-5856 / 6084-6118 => 993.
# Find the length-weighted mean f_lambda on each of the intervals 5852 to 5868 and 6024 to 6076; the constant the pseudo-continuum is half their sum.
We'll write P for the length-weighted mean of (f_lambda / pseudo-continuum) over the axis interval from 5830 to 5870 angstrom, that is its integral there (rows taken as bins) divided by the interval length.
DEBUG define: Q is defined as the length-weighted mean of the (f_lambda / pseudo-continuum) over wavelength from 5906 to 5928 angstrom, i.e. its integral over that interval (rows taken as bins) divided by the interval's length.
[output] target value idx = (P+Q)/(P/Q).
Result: 1.2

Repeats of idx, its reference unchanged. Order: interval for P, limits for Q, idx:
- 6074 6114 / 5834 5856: 2.1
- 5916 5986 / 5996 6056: 2.2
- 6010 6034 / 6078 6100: 2.6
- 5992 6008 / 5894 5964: 1.4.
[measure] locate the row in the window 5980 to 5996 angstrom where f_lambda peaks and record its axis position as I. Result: 5991.0 angstrom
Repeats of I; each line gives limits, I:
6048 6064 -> 6059.0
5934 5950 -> 5937.0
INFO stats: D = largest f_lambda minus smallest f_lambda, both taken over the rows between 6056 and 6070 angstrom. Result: 5.5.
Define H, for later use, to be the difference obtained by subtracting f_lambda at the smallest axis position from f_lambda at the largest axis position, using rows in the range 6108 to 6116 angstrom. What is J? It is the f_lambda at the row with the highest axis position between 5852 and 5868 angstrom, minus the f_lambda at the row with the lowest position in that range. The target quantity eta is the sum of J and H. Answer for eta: -1.6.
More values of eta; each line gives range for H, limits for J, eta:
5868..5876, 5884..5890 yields -1.6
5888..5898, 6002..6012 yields 0.8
